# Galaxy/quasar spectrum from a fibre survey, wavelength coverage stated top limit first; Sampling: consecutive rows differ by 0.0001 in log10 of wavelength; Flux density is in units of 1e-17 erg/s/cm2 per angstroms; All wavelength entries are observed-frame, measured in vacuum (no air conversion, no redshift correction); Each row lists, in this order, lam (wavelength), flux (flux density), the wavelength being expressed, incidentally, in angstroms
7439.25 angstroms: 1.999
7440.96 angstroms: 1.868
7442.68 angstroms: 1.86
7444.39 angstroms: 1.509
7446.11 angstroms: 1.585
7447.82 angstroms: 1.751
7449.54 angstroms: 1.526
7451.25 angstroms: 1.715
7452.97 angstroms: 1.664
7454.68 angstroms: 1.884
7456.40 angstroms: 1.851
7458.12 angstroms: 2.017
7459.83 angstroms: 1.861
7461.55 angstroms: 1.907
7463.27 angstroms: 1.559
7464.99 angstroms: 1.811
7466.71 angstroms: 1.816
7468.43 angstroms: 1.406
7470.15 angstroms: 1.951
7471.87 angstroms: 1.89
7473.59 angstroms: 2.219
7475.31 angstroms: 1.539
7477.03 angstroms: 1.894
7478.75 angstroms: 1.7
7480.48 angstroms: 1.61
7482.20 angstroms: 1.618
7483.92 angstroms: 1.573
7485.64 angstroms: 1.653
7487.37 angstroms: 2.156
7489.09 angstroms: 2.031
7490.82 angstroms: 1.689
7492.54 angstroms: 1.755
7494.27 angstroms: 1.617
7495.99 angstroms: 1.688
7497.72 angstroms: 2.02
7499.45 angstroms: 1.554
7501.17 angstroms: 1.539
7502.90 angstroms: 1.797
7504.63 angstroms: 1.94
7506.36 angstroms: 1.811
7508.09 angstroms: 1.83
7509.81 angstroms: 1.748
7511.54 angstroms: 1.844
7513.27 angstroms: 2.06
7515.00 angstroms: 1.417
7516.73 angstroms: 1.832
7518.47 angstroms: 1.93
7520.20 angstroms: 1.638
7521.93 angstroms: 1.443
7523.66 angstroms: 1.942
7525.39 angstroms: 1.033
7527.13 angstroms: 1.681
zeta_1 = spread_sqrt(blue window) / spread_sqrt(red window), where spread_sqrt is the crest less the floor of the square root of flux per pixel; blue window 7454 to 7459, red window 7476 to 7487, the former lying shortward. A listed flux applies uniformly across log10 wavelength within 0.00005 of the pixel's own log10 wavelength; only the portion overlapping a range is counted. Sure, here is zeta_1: 0.5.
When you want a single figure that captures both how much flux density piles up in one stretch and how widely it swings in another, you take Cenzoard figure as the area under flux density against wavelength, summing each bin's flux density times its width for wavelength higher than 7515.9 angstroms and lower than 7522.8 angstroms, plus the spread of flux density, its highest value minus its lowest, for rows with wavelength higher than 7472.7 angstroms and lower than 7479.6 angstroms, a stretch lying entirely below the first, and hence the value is 12.5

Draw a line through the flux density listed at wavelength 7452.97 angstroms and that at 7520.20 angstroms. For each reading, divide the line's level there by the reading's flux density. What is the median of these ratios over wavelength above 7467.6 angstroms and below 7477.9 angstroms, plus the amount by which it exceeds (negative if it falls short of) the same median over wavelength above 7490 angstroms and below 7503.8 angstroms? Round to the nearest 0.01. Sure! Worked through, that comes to 0.77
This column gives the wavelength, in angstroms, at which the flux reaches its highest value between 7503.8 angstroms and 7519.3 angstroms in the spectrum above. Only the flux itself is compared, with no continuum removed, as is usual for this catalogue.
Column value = 7513.27 angstroms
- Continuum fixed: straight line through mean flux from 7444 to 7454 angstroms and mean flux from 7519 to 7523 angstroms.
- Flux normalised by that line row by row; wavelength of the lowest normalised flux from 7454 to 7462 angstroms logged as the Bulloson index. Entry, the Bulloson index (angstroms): 7456.40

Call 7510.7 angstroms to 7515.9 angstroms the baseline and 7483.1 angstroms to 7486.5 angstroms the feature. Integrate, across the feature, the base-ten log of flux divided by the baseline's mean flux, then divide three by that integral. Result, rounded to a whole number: -21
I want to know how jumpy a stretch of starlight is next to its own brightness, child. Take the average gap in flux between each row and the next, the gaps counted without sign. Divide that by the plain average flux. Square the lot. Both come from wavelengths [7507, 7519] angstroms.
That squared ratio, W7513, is 0.020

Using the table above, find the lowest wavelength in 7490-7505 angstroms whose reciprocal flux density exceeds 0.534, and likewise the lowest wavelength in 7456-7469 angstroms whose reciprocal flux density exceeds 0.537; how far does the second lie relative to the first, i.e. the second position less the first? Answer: -34.4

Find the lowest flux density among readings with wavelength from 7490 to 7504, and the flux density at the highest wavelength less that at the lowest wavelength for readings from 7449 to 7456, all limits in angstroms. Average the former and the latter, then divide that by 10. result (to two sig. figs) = 0.095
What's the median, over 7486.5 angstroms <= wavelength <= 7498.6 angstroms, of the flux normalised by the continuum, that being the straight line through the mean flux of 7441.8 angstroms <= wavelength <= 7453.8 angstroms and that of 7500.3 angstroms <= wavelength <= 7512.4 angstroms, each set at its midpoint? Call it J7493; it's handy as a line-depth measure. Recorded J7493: 0.999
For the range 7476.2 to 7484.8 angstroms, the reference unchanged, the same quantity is 0.933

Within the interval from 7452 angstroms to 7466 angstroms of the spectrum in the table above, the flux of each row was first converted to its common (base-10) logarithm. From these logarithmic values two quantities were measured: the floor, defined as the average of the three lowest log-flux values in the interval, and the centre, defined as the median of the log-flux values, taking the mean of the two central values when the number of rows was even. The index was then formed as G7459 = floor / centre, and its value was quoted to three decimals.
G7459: 0.834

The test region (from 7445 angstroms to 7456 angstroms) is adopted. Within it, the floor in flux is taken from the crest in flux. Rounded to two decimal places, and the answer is 0.36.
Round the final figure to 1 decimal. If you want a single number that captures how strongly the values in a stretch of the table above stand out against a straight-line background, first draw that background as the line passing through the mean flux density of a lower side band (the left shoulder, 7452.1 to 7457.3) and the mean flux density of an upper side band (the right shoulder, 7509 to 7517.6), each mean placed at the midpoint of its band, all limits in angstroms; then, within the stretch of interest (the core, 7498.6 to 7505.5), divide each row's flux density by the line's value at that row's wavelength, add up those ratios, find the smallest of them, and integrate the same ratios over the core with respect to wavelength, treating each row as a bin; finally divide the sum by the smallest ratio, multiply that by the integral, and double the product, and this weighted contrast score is 58.7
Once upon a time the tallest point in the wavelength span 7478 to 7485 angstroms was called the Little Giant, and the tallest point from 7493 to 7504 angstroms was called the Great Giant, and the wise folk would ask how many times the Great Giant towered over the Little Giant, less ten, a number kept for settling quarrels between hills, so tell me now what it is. -8.81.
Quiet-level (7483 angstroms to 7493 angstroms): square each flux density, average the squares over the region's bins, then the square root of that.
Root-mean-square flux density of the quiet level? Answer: 1.82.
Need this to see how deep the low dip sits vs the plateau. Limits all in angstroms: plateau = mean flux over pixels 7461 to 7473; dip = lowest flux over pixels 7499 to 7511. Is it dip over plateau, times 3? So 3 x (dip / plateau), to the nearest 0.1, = 2.6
